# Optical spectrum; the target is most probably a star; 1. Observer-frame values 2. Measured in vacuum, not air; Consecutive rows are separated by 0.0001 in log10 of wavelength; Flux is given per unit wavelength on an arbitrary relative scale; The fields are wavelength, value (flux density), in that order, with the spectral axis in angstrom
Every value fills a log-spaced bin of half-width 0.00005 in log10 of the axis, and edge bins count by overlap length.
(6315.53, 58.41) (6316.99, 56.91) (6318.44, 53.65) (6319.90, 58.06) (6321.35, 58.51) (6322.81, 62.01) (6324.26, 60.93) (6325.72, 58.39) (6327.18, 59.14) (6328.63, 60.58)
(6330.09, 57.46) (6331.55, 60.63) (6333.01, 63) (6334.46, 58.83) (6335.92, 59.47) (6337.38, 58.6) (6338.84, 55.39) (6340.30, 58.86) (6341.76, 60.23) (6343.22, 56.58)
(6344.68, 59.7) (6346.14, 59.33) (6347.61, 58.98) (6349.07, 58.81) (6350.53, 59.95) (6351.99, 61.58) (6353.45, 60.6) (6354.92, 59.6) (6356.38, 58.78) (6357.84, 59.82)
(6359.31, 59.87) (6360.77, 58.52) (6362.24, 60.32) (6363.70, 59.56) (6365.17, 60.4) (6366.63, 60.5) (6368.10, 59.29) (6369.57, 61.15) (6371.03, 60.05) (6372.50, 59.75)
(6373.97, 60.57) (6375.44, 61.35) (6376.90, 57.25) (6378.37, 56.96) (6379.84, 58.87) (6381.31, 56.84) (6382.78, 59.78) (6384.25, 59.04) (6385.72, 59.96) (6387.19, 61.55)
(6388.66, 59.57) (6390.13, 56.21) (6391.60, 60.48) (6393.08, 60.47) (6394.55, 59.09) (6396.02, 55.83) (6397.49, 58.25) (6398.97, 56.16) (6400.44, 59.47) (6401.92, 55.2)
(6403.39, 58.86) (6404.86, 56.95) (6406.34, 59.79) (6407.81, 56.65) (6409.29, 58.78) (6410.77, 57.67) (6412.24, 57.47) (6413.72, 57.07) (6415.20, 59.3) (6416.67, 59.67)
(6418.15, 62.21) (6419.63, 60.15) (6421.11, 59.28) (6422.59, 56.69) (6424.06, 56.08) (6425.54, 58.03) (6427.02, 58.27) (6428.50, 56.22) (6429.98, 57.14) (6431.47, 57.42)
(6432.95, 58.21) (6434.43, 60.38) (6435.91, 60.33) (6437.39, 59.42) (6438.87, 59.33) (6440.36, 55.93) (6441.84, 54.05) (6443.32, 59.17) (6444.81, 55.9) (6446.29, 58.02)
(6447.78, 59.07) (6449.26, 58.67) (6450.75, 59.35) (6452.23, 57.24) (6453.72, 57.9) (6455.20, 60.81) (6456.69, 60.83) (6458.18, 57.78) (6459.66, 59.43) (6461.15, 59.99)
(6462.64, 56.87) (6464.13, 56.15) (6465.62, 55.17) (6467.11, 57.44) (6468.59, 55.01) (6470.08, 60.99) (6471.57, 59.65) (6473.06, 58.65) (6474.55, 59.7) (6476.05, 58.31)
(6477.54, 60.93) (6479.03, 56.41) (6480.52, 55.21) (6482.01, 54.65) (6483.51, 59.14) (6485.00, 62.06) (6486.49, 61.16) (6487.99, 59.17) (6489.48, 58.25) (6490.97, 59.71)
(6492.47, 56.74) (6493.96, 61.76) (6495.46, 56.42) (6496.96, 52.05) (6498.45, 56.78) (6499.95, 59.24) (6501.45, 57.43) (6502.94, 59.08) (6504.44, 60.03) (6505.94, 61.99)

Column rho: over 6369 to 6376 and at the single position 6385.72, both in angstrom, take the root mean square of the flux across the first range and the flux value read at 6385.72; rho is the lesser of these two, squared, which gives 3595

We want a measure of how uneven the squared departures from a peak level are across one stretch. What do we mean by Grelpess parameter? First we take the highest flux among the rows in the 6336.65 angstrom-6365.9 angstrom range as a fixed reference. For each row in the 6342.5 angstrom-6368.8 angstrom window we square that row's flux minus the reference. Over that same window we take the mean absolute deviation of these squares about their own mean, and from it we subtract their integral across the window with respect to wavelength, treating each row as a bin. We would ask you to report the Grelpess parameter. -131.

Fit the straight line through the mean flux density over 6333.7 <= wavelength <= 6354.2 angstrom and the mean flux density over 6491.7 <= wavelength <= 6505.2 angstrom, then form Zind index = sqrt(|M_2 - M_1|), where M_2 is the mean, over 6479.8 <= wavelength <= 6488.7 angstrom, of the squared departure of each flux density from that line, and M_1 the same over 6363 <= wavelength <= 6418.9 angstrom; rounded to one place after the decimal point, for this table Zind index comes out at 2.3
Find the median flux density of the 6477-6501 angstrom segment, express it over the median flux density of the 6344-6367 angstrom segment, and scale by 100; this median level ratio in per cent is 98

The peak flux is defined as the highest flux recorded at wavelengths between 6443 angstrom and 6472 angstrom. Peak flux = 60.99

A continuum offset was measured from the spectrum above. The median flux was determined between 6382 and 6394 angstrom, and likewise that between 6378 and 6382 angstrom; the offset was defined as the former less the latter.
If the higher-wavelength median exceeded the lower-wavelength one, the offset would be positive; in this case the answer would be 2.9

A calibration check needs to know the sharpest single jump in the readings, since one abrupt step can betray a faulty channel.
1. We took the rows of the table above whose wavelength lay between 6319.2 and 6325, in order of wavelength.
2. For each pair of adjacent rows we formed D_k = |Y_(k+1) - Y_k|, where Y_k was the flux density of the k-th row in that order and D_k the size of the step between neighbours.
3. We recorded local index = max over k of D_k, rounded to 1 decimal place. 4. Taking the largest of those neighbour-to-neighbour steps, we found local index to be 3.5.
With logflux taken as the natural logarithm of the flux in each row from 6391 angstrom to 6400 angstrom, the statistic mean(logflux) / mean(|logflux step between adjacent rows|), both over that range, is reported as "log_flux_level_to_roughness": 128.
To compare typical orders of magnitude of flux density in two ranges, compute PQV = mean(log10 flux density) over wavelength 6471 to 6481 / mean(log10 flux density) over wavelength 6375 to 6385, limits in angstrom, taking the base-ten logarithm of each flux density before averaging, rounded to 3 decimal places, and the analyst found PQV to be 0.999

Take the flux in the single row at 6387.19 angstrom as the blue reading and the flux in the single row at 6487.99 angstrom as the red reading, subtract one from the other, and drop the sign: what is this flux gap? 2.4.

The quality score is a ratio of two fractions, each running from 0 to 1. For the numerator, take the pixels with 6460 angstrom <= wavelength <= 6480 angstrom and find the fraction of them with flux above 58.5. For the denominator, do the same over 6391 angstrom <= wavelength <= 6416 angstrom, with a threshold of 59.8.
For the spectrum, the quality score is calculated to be 3.9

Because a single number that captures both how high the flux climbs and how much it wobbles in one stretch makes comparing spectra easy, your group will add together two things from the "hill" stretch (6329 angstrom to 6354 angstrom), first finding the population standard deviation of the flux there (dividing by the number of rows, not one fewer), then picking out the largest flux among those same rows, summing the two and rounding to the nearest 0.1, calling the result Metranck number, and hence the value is 64.7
